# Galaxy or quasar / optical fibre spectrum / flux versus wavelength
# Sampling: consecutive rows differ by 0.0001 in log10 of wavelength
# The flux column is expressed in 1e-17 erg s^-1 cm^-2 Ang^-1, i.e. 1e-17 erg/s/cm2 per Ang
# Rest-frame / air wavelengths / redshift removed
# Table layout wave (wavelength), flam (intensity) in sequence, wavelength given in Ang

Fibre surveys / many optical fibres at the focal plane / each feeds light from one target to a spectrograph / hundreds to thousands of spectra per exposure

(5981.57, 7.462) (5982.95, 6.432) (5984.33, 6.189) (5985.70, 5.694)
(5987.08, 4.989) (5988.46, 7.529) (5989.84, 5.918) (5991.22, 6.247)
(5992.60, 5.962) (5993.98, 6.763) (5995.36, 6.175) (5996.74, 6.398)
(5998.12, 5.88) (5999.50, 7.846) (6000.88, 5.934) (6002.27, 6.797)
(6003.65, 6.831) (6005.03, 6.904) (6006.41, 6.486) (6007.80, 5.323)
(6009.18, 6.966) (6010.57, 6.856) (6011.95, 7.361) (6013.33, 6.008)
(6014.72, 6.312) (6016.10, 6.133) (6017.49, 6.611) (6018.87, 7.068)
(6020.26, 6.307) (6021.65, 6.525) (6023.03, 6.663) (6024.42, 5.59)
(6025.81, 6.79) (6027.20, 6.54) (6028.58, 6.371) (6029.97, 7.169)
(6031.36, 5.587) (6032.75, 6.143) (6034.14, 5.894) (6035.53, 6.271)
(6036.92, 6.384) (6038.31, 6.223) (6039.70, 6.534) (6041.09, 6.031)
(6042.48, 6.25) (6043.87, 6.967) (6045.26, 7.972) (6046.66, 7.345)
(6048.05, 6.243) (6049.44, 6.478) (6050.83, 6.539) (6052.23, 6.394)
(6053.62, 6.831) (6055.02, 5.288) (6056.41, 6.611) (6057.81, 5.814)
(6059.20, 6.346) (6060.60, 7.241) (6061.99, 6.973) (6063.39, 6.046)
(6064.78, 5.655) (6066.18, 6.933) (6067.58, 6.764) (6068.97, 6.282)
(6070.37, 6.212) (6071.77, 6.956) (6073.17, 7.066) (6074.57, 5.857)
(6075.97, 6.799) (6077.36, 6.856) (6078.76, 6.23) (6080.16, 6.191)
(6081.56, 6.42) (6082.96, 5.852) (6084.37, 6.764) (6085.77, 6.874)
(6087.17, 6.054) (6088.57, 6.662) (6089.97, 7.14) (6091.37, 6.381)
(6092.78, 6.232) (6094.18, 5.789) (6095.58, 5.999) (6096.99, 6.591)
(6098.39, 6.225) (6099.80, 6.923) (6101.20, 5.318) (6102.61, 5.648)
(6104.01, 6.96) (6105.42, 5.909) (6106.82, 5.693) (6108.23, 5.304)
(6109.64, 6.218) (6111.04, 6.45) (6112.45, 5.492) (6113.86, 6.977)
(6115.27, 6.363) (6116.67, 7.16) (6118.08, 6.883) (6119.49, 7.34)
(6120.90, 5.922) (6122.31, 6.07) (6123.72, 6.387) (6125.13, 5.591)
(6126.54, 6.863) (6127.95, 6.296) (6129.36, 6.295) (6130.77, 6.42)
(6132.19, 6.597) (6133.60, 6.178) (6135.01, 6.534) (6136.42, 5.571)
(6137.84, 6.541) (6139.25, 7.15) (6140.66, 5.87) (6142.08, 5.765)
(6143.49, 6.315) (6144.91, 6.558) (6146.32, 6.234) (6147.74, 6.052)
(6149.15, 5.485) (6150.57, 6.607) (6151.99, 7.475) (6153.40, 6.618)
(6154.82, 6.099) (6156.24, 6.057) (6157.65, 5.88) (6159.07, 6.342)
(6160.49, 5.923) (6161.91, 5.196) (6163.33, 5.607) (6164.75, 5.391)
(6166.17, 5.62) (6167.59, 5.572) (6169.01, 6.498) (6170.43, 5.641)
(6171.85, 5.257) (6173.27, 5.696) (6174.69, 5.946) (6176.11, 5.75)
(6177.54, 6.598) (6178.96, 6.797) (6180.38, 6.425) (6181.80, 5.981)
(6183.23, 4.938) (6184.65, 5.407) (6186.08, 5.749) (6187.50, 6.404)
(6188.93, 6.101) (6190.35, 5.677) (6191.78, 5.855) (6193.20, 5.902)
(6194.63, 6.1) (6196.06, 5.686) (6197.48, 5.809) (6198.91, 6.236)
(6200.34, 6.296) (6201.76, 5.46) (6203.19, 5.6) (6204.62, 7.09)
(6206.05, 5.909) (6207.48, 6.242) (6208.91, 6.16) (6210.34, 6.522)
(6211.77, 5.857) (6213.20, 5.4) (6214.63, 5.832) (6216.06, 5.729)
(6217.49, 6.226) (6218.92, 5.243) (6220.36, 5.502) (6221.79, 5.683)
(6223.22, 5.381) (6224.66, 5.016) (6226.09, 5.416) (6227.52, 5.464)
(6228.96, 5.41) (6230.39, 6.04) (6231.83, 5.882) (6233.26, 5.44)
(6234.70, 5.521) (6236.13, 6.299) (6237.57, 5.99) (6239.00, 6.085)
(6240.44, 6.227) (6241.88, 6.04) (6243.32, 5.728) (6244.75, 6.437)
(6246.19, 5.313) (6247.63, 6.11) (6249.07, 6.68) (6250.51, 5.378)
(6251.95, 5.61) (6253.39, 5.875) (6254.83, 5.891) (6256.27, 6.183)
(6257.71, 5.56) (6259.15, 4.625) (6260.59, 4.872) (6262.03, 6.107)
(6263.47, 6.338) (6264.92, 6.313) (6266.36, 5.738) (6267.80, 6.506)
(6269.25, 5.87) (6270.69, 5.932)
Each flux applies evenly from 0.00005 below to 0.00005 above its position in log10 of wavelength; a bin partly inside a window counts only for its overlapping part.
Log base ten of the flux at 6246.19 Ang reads 0.725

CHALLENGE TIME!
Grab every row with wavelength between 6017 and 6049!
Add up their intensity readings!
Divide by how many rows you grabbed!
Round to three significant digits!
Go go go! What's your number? 6.50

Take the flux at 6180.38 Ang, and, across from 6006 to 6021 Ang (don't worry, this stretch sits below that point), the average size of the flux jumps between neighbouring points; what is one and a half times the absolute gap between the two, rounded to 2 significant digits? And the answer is 8.6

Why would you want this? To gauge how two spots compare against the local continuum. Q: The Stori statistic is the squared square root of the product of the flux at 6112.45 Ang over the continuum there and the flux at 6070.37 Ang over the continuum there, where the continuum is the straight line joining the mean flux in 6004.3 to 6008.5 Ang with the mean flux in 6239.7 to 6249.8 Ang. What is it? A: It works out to 0.89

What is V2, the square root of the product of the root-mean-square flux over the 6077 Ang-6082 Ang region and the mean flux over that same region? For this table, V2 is 6.4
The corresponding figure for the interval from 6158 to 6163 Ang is 5.8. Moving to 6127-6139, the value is 6.3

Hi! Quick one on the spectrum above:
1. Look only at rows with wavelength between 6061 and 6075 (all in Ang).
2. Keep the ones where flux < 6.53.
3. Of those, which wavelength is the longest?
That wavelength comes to 6074.57 Ang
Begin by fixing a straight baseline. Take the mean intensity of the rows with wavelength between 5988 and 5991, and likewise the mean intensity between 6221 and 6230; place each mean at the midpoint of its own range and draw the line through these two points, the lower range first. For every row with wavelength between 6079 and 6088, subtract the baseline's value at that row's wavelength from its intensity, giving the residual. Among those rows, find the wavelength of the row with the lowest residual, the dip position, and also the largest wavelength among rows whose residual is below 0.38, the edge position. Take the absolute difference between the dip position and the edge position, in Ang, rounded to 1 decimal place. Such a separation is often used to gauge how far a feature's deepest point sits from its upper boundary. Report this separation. 4.2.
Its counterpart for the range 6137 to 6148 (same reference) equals 5.7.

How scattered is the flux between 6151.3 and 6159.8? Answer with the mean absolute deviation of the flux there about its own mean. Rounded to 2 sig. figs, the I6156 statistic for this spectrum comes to 0.42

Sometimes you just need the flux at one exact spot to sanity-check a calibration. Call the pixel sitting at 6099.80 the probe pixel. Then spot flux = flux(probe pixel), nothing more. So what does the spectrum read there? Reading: 6.923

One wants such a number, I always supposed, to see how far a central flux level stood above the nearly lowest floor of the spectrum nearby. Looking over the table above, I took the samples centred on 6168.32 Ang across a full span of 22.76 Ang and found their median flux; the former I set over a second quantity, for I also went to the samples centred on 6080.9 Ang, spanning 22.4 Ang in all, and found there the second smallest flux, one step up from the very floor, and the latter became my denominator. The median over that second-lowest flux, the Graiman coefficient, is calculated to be 0.98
